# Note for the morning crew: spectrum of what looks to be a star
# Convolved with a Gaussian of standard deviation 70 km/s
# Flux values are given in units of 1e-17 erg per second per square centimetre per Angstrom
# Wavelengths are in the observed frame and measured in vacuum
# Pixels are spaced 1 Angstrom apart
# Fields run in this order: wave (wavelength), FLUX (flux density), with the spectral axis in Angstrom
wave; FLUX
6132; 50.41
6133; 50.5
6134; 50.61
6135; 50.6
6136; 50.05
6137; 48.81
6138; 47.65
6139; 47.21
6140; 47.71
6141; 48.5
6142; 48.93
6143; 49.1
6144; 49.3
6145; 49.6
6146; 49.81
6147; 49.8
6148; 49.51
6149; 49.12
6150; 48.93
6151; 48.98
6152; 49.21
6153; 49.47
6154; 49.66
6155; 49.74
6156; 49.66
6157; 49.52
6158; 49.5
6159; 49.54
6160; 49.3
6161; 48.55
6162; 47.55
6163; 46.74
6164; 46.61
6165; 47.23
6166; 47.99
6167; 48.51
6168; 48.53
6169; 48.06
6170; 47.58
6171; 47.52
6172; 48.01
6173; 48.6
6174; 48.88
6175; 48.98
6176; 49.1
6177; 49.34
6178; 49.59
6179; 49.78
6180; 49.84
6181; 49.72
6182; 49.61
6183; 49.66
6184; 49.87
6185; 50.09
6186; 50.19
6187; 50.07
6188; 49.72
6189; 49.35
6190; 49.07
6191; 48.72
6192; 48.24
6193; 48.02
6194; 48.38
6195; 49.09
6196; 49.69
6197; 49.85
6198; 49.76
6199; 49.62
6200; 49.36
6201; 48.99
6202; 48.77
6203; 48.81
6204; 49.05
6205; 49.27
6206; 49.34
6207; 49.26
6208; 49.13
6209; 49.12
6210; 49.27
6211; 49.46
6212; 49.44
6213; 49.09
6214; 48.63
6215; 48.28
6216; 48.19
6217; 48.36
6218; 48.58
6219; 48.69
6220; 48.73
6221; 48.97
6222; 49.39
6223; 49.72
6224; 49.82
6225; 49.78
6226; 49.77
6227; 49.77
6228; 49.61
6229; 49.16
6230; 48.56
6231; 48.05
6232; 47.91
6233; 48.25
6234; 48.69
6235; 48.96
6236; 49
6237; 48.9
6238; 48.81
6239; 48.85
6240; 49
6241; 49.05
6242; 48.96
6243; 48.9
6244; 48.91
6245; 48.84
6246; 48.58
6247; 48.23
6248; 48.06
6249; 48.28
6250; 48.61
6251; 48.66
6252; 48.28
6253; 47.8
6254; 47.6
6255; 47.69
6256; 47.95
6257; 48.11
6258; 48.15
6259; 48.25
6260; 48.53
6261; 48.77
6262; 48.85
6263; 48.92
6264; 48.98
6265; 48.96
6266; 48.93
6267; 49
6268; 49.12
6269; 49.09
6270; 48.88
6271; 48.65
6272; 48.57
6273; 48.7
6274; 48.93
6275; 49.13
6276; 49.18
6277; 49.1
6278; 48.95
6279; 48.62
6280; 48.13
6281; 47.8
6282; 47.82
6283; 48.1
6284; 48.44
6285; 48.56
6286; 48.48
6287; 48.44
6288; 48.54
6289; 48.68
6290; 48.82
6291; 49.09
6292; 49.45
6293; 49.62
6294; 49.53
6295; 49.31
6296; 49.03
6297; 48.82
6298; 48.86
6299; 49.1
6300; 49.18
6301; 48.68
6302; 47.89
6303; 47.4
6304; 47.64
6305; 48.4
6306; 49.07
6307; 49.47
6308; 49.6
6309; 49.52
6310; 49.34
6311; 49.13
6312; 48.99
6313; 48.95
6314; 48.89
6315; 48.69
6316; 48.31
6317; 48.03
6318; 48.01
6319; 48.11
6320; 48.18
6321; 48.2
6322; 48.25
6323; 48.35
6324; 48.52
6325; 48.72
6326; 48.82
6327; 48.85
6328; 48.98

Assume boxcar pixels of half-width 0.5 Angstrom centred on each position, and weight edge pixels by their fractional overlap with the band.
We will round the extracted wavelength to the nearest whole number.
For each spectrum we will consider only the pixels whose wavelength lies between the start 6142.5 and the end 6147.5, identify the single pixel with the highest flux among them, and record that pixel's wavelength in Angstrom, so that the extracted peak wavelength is 6146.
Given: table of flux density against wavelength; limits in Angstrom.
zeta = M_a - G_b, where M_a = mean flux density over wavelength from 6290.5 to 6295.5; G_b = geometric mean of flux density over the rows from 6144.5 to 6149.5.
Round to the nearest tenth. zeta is -0.2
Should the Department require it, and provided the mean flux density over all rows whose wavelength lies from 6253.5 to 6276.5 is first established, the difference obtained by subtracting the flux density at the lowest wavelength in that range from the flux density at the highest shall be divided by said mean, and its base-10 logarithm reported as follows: -1.5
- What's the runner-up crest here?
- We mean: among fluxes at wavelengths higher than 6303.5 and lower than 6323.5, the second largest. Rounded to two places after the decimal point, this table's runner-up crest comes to 49.52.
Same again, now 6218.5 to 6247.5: 49.78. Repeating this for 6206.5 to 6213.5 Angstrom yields 49.44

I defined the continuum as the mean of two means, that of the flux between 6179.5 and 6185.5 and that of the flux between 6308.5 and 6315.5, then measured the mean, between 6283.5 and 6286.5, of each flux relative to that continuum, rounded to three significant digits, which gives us 0.981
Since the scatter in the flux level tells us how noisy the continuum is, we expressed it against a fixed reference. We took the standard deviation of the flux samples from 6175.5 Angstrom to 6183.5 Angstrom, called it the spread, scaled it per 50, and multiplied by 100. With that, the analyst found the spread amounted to 0.5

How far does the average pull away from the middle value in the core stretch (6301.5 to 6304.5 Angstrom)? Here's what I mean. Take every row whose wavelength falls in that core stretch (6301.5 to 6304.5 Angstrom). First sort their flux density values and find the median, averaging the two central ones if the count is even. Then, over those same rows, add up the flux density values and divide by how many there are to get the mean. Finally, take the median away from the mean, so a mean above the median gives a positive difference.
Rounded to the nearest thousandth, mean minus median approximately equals 0.003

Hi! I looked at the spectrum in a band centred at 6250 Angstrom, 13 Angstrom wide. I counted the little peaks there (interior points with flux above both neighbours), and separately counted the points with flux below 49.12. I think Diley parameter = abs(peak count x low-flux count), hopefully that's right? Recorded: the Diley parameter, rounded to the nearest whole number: 13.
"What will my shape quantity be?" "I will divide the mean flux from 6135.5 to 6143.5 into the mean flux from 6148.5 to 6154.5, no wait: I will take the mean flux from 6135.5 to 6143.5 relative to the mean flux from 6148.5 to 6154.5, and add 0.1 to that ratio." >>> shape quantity 1.09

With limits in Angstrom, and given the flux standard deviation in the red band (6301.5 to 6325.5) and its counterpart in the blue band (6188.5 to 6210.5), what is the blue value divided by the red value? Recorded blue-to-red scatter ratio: 0.78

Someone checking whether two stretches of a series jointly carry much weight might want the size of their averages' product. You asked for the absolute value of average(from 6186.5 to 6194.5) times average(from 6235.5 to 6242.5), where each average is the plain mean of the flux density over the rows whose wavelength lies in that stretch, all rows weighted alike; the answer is 2395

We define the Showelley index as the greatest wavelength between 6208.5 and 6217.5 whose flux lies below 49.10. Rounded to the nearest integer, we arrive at 6217 Angstrom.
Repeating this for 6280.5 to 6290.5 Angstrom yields 6290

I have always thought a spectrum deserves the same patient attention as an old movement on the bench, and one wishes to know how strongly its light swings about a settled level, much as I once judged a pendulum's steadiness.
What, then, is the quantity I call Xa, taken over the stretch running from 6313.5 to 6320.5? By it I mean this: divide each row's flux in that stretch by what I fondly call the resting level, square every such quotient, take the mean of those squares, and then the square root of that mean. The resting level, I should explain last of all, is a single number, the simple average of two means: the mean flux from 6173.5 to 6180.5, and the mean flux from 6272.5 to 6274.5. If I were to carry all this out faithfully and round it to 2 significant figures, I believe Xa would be 0.98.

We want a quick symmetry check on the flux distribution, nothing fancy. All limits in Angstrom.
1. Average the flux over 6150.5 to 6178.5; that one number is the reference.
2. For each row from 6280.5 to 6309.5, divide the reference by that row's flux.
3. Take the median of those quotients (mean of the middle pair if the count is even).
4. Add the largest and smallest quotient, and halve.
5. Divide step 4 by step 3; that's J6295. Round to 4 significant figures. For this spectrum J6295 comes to 1.007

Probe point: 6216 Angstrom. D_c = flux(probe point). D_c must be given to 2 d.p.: 48.19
